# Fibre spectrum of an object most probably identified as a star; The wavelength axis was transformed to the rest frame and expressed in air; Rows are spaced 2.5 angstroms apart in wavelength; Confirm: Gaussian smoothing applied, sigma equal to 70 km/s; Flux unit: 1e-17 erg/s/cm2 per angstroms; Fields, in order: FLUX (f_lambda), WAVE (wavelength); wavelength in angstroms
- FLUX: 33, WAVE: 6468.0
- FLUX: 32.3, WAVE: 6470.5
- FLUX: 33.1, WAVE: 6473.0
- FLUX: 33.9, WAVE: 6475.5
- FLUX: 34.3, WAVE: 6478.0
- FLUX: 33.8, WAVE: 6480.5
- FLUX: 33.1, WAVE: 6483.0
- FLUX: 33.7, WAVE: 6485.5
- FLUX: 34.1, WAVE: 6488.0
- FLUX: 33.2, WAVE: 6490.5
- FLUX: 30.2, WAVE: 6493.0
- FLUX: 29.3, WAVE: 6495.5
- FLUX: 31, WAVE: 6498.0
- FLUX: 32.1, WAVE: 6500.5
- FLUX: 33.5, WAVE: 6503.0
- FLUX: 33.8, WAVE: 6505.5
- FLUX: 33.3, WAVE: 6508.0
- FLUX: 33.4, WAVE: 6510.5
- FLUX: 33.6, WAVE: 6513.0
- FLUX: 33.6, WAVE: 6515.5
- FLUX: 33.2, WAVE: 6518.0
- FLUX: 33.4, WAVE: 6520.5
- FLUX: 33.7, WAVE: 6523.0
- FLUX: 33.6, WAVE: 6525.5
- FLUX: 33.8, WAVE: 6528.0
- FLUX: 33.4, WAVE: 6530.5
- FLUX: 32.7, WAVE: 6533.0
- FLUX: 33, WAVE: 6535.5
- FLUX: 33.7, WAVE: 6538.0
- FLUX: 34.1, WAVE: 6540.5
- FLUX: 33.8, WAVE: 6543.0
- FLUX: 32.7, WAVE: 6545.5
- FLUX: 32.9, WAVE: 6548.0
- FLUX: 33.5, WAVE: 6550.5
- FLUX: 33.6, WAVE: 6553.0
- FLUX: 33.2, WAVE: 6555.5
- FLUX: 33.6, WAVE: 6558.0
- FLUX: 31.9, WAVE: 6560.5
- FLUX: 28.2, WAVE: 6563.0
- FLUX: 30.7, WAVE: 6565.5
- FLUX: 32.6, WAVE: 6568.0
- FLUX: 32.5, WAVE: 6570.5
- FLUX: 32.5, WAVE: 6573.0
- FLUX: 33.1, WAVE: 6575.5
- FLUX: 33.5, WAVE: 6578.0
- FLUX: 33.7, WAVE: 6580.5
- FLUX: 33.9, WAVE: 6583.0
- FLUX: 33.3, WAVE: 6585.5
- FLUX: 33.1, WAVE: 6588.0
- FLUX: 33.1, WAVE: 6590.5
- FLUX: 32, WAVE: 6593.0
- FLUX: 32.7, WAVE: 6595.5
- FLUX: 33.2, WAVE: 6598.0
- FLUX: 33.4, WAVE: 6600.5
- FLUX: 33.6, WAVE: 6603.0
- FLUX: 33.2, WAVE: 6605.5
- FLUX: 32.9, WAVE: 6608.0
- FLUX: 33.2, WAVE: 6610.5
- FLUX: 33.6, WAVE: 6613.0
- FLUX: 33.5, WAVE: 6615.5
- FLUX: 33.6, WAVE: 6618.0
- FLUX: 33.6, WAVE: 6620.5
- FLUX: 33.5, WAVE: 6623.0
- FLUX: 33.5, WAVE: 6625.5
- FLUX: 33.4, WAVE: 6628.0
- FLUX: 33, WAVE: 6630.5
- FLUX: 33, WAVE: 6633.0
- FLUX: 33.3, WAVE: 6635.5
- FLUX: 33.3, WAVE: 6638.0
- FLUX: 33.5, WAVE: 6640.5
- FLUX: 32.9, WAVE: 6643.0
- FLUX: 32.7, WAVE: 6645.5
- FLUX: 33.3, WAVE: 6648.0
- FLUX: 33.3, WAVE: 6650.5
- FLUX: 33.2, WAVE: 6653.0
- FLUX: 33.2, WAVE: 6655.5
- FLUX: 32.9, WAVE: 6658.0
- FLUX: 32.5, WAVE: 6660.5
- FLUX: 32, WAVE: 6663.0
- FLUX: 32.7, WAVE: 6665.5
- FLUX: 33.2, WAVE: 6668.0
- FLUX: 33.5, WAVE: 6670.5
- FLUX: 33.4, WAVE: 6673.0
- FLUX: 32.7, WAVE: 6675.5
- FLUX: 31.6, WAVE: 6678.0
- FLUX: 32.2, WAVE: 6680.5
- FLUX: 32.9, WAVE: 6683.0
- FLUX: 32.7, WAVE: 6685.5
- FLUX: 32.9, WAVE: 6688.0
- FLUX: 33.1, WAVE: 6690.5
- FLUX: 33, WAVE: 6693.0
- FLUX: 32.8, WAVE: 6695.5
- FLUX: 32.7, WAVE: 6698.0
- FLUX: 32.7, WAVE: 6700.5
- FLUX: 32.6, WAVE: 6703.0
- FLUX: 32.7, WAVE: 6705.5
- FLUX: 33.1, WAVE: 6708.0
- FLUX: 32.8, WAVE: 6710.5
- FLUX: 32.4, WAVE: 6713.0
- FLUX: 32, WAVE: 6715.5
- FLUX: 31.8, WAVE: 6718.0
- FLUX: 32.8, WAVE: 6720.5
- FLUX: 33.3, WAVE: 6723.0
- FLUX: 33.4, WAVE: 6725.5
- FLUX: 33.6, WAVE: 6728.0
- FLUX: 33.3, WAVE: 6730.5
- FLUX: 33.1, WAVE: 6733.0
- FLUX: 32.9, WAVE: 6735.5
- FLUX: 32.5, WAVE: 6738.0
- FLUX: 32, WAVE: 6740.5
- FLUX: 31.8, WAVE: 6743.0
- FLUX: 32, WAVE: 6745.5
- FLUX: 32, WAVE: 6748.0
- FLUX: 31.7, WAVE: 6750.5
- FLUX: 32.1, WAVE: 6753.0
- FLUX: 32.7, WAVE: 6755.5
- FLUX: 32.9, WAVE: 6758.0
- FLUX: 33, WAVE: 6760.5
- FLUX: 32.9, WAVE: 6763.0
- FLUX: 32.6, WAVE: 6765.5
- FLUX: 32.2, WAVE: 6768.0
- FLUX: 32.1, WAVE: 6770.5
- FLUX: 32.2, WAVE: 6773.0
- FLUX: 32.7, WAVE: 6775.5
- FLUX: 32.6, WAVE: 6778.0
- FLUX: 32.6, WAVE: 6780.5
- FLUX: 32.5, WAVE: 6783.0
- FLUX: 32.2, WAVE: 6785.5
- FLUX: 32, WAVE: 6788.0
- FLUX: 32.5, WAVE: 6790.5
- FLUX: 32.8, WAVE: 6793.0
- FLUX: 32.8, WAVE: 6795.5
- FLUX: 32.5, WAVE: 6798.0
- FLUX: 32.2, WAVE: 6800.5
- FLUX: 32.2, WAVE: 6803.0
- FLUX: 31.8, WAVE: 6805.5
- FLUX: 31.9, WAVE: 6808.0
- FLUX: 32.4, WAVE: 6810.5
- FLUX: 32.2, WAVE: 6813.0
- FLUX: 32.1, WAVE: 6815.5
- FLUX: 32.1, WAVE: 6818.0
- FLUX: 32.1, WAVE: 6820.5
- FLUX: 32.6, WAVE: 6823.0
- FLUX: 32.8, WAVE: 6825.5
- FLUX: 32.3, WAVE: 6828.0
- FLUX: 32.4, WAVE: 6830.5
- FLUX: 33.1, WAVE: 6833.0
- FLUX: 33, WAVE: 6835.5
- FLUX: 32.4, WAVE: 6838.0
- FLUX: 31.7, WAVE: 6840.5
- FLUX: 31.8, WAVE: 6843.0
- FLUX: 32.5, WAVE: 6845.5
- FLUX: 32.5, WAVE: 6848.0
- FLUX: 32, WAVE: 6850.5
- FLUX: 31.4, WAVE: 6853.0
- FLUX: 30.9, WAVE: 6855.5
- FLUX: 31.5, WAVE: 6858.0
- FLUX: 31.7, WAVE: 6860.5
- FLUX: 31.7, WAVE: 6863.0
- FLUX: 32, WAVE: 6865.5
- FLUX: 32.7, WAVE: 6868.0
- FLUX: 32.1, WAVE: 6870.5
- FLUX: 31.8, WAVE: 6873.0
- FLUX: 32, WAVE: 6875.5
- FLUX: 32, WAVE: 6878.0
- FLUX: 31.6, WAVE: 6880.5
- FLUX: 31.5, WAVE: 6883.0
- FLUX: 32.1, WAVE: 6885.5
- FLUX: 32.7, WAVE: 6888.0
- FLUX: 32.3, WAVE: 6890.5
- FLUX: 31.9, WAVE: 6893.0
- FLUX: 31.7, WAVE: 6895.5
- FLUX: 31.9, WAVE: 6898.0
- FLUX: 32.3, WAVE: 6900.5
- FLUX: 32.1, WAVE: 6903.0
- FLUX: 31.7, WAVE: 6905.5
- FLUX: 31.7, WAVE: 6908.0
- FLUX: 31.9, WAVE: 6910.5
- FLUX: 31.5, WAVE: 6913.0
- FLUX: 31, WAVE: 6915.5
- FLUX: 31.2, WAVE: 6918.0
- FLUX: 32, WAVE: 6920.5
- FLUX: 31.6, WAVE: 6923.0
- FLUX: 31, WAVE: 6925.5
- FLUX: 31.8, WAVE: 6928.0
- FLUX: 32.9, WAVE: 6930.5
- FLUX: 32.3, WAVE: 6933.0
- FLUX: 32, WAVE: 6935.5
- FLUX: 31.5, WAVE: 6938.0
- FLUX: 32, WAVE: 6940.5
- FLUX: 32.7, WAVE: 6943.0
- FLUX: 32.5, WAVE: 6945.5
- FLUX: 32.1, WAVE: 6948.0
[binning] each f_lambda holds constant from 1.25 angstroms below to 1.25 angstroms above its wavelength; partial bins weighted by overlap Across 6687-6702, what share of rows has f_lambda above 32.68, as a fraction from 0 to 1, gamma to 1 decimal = 1.0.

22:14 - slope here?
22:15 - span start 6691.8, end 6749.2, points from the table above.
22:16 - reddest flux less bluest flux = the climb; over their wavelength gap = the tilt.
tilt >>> -0.02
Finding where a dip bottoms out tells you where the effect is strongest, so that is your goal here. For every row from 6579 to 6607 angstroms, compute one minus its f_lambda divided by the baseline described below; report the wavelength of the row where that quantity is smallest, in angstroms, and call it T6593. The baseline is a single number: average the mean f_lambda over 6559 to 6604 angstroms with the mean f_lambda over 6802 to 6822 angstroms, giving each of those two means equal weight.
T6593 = 6583.0 angstroms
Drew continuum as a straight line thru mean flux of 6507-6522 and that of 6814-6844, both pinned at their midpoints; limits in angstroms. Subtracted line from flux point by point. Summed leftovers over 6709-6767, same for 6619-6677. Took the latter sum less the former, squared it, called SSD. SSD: 26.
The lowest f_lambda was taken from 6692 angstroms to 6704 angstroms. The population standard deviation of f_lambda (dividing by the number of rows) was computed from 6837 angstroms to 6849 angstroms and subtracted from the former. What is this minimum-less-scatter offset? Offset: 32.2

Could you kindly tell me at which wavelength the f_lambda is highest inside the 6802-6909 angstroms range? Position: 6833.0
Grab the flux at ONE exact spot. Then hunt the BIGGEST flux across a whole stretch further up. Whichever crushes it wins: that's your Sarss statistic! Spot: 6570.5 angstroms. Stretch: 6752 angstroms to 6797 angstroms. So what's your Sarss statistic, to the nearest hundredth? 33.00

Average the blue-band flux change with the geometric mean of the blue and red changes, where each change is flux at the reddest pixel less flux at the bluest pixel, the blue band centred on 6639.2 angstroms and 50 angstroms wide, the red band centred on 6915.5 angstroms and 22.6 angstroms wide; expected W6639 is -0.2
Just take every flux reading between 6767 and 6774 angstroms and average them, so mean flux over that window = 32.2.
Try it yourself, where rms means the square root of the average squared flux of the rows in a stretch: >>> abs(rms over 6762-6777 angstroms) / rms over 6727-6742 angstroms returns 0.99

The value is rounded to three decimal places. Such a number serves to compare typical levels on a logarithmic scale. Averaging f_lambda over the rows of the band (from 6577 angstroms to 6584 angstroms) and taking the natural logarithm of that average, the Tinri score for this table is 3.517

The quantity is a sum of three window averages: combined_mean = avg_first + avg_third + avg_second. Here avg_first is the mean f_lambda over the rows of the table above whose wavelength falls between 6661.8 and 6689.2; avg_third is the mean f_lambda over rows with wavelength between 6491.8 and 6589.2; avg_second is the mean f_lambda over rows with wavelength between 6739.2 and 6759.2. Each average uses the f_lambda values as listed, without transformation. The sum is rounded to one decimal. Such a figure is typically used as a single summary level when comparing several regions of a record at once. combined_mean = 97.7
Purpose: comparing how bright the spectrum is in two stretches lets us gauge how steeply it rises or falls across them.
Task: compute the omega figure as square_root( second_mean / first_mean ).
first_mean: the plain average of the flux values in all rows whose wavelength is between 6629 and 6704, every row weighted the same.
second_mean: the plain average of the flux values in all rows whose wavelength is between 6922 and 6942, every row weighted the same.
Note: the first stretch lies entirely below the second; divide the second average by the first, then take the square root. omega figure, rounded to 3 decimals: 0.985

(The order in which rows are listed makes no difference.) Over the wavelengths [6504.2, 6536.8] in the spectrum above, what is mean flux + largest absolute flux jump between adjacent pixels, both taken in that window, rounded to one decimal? 34.1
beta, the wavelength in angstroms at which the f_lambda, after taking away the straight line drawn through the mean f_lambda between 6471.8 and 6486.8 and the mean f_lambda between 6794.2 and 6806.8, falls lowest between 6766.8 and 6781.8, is 6770.5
